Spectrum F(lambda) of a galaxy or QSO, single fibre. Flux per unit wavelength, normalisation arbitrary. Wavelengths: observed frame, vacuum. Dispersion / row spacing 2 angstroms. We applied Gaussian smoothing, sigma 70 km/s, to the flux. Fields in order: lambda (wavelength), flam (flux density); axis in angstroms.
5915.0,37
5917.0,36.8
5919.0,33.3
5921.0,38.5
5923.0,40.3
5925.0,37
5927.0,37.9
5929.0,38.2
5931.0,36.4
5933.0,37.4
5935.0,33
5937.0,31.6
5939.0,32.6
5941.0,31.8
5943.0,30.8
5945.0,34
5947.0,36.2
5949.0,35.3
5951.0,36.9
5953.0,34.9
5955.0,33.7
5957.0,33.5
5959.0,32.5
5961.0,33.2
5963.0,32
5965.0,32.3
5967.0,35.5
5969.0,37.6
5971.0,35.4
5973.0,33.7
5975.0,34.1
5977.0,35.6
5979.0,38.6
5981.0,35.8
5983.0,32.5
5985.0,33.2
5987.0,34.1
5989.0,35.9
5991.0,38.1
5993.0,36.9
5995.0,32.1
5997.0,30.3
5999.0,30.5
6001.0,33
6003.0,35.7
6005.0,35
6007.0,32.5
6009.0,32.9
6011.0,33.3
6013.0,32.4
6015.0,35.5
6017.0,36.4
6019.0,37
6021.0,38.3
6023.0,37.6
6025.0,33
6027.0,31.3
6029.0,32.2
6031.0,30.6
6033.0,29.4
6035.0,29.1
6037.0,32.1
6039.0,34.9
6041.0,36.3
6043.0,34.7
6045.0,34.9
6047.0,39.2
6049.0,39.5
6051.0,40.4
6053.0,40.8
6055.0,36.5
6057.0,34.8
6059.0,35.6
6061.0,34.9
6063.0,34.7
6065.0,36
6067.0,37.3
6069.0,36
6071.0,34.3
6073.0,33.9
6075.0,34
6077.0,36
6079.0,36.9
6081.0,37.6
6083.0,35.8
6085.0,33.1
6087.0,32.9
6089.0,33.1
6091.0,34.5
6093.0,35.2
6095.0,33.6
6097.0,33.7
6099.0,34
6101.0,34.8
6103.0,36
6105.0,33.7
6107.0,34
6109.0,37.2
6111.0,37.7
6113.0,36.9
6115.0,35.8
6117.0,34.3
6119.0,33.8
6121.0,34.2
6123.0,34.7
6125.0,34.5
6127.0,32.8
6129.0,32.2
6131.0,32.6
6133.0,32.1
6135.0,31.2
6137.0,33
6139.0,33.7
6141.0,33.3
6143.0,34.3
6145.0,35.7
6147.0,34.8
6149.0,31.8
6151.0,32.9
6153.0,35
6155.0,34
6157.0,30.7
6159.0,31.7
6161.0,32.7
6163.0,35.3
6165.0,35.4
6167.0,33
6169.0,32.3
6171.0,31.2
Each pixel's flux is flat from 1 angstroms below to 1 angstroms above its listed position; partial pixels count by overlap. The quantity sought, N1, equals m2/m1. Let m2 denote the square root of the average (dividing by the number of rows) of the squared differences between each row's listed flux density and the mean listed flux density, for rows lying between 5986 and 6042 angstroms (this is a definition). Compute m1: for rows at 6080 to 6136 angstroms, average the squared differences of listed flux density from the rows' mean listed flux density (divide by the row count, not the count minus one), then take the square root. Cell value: 1.6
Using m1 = 1.66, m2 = 2.6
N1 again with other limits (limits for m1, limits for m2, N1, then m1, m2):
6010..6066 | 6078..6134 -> 0.5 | 3.04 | 1.6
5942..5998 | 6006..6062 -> 1.5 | 2.10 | 3.1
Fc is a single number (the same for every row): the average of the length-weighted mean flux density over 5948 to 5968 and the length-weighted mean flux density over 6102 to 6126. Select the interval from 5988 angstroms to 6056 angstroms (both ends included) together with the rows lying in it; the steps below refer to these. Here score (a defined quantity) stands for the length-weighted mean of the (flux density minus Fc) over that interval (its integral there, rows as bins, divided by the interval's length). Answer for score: 0.05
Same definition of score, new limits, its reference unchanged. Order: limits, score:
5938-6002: -0.46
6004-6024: 0.48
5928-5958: -0.19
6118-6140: -1.44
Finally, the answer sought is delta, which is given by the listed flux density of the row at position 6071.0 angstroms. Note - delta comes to 34.3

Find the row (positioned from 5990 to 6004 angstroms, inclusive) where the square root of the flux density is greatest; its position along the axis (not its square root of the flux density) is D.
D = 5991.0 angstroms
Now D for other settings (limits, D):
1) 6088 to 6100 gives 6093.0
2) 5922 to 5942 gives 5923.0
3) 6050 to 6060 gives 6053.0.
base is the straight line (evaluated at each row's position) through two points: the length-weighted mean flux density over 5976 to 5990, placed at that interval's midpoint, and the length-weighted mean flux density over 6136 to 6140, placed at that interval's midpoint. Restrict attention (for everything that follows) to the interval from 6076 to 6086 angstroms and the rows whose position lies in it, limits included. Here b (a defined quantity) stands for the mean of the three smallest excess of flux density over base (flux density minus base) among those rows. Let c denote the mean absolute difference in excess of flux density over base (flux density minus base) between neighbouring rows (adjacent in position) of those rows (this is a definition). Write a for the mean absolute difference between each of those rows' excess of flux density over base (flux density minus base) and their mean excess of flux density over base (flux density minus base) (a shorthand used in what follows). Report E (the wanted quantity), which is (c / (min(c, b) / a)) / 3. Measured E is 0.58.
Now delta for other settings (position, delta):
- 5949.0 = 35.3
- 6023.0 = 37.6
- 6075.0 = 34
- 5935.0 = 33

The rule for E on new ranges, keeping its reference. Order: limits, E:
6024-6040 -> -0.17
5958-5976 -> -0.24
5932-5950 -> -0.28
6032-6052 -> -0.40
